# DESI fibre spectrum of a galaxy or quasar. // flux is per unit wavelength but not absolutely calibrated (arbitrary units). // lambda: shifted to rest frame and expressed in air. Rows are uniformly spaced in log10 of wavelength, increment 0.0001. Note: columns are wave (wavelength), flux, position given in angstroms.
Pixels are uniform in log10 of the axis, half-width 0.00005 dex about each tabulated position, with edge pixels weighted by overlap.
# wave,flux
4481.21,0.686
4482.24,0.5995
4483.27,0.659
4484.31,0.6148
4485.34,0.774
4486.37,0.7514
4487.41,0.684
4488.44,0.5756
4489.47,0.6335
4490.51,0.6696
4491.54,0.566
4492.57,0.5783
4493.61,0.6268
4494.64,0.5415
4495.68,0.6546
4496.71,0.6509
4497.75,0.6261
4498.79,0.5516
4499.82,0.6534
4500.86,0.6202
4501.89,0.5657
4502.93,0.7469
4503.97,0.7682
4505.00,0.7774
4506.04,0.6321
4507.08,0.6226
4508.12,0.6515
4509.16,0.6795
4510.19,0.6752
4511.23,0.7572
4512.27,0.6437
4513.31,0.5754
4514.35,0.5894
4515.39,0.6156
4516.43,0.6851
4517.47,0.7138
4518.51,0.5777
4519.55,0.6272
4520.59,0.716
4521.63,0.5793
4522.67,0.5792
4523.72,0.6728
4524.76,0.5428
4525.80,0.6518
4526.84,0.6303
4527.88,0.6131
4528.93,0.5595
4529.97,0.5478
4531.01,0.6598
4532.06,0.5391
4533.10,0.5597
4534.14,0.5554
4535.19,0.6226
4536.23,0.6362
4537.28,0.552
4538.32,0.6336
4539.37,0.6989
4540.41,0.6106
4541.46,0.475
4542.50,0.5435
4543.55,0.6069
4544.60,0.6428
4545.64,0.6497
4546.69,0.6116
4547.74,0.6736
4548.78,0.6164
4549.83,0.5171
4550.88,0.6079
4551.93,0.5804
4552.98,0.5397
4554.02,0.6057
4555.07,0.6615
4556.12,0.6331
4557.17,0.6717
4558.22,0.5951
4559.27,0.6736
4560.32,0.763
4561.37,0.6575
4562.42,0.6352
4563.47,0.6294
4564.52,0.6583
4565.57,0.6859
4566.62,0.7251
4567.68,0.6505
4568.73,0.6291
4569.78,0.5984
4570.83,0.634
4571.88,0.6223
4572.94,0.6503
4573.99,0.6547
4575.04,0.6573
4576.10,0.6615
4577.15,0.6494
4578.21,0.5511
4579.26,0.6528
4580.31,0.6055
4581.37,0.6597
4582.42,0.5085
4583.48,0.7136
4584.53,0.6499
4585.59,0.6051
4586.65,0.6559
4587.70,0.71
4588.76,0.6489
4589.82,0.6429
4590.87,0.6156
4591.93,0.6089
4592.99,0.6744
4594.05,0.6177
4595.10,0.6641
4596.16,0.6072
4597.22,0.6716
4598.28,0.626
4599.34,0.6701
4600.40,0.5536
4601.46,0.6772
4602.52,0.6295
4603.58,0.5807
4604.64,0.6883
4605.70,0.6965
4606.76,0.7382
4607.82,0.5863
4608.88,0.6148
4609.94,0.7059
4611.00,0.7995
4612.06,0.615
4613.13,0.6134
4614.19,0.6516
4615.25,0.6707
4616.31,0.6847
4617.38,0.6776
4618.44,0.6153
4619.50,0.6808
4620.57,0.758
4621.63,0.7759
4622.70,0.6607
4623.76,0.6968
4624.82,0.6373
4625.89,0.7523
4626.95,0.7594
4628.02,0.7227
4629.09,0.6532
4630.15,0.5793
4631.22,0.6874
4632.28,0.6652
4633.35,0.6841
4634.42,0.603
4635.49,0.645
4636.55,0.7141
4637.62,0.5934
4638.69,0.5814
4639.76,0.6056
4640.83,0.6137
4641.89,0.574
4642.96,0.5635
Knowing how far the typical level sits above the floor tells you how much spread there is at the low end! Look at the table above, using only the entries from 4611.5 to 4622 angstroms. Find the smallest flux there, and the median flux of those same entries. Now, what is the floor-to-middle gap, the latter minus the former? 0.06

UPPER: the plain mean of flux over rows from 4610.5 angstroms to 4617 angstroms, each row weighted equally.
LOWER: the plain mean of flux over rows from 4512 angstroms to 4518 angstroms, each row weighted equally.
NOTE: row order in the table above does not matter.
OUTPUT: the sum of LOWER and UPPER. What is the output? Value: 1.31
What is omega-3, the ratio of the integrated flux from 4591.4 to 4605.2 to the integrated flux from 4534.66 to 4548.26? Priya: 1.05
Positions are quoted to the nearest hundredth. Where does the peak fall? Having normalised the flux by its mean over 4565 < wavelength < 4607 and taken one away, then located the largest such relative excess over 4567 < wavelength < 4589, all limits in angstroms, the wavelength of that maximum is 4583.48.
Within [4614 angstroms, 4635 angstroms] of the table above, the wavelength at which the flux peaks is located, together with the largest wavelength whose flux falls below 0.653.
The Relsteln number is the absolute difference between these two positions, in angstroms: 12.8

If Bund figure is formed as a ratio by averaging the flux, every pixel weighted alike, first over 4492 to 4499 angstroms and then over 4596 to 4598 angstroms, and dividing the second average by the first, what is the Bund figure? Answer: 1.06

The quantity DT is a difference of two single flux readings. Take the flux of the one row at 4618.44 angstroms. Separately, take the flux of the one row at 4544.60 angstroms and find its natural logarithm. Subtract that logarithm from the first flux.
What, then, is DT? 1.06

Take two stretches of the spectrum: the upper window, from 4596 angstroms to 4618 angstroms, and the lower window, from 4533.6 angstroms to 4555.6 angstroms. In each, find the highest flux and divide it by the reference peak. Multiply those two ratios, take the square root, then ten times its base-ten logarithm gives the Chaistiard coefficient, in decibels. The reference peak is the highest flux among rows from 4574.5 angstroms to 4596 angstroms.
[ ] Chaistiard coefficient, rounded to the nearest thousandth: 0.202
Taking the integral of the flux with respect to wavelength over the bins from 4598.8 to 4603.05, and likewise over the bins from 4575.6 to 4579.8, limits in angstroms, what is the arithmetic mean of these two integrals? 2.67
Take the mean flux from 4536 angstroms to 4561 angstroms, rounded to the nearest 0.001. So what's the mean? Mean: 0.617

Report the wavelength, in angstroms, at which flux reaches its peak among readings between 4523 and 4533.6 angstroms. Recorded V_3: 4523.72 angstroms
